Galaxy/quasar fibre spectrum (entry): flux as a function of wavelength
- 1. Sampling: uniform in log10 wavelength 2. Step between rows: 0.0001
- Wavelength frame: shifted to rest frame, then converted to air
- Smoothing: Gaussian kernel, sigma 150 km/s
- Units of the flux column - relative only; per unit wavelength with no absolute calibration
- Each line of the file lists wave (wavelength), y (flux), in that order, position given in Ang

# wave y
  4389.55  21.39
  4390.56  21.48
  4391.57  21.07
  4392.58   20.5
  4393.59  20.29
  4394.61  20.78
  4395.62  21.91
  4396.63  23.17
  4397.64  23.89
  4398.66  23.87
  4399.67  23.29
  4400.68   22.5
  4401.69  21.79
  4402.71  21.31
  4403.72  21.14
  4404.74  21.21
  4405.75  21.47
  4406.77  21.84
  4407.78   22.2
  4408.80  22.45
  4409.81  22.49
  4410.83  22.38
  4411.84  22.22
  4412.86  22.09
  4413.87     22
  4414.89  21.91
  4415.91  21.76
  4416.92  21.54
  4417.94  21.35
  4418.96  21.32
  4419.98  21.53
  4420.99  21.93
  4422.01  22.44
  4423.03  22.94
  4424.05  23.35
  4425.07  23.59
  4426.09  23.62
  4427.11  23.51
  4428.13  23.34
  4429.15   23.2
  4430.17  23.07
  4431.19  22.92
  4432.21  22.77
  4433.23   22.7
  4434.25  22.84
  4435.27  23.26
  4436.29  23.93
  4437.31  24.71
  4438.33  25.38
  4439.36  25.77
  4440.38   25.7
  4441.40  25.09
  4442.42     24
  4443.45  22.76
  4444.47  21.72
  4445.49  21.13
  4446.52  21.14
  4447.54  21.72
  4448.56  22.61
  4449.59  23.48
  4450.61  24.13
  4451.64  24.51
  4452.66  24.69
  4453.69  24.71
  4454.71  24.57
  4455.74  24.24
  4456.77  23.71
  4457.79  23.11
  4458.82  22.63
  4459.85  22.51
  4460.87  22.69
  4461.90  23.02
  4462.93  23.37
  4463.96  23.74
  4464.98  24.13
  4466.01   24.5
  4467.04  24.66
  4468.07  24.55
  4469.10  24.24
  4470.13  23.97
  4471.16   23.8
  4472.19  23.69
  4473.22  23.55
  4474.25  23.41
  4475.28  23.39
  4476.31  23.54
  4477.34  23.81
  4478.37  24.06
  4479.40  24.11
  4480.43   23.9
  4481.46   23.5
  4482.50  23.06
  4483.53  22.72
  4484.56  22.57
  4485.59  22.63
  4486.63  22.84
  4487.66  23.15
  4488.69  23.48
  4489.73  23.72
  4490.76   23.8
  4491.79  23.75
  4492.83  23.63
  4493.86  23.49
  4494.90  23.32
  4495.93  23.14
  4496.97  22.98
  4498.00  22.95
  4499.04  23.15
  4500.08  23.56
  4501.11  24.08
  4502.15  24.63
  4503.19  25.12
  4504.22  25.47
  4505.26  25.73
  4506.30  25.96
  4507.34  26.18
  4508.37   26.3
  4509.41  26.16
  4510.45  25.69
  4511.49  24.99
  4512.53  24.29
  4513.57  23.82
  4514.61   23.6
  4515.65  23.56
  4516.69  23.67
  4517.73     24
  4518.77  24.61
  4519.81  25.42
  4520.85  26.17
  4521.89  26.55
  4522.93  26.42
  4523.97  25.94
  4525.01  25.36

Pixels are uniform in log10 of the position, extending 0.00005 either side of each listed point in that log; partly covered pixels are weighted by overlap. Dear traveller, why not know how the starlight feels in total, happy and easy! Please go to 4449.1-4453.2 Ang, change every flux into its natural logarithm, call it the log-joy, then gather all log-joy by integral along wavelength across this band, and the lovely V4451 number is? 13.1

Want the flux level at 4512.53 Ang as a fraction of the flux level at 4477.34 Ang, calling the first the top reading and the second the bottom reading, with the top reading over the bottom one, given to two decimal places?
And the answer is 1.02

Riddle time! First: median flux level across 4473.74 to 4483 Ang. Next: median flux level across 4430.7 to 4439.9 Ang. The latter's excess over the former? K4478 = -0.3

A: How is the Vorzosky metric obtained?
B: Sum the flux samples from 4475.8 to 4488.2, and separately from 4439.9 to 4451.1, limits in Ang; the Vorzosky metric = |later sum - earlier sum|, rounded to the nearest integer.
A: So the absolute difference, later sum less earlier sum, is 26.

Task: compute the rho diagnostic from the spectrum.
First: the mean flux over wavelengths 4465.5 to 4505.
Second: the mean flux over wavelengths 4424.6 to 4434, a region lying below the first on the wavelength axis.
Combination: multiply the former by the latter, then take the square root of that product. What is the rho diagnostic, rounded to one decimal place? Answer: 23.4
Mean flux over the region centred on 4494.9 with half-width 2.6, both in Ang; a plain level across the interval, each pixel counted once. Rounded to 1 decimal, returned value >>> 23.3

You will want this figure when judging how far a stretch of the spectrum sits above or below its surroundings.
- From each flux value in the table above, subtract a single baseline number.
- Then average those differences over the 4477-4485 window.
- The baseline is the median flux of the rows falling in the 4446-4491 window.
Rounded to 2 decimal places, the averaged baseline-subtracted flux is -0.15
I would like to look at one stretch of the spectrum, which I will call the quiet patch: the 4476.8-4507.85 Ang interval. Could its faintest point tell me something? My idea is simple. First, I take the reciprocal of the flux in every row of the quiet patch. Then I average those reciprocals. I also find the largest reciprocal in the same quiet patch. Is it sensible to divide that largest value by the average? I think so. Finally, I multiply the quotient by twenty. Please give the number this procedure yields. 21.1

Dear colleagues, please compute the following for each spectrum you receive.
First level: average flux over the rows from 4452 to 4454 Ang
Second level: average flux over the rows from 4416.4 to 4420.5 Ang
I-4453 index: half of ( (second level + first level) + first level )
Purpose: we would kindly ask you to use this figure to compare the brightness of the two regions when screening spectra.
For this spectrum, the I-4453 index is 35.4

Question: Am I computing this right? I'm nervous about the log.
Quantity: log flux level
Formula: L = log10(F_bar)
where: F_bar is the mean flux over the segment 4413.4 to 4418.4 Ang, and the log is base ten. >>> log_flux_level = 1.34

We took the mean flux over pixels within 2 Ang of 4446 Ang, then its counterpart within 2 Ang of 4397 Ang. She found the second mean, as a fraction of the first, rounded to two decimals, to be 1.08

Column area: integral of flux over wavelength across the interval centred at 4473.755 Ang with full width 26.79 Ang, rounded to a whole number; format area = 632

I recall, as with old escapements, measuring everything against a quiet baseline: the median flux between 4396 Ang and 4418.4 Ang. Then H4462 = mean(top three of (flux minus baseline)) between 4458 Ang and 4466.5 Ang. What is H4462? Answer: 2.1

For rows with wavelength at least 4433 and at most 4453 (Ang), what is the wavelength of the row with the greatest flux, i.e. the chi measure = 4439.36 Ang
